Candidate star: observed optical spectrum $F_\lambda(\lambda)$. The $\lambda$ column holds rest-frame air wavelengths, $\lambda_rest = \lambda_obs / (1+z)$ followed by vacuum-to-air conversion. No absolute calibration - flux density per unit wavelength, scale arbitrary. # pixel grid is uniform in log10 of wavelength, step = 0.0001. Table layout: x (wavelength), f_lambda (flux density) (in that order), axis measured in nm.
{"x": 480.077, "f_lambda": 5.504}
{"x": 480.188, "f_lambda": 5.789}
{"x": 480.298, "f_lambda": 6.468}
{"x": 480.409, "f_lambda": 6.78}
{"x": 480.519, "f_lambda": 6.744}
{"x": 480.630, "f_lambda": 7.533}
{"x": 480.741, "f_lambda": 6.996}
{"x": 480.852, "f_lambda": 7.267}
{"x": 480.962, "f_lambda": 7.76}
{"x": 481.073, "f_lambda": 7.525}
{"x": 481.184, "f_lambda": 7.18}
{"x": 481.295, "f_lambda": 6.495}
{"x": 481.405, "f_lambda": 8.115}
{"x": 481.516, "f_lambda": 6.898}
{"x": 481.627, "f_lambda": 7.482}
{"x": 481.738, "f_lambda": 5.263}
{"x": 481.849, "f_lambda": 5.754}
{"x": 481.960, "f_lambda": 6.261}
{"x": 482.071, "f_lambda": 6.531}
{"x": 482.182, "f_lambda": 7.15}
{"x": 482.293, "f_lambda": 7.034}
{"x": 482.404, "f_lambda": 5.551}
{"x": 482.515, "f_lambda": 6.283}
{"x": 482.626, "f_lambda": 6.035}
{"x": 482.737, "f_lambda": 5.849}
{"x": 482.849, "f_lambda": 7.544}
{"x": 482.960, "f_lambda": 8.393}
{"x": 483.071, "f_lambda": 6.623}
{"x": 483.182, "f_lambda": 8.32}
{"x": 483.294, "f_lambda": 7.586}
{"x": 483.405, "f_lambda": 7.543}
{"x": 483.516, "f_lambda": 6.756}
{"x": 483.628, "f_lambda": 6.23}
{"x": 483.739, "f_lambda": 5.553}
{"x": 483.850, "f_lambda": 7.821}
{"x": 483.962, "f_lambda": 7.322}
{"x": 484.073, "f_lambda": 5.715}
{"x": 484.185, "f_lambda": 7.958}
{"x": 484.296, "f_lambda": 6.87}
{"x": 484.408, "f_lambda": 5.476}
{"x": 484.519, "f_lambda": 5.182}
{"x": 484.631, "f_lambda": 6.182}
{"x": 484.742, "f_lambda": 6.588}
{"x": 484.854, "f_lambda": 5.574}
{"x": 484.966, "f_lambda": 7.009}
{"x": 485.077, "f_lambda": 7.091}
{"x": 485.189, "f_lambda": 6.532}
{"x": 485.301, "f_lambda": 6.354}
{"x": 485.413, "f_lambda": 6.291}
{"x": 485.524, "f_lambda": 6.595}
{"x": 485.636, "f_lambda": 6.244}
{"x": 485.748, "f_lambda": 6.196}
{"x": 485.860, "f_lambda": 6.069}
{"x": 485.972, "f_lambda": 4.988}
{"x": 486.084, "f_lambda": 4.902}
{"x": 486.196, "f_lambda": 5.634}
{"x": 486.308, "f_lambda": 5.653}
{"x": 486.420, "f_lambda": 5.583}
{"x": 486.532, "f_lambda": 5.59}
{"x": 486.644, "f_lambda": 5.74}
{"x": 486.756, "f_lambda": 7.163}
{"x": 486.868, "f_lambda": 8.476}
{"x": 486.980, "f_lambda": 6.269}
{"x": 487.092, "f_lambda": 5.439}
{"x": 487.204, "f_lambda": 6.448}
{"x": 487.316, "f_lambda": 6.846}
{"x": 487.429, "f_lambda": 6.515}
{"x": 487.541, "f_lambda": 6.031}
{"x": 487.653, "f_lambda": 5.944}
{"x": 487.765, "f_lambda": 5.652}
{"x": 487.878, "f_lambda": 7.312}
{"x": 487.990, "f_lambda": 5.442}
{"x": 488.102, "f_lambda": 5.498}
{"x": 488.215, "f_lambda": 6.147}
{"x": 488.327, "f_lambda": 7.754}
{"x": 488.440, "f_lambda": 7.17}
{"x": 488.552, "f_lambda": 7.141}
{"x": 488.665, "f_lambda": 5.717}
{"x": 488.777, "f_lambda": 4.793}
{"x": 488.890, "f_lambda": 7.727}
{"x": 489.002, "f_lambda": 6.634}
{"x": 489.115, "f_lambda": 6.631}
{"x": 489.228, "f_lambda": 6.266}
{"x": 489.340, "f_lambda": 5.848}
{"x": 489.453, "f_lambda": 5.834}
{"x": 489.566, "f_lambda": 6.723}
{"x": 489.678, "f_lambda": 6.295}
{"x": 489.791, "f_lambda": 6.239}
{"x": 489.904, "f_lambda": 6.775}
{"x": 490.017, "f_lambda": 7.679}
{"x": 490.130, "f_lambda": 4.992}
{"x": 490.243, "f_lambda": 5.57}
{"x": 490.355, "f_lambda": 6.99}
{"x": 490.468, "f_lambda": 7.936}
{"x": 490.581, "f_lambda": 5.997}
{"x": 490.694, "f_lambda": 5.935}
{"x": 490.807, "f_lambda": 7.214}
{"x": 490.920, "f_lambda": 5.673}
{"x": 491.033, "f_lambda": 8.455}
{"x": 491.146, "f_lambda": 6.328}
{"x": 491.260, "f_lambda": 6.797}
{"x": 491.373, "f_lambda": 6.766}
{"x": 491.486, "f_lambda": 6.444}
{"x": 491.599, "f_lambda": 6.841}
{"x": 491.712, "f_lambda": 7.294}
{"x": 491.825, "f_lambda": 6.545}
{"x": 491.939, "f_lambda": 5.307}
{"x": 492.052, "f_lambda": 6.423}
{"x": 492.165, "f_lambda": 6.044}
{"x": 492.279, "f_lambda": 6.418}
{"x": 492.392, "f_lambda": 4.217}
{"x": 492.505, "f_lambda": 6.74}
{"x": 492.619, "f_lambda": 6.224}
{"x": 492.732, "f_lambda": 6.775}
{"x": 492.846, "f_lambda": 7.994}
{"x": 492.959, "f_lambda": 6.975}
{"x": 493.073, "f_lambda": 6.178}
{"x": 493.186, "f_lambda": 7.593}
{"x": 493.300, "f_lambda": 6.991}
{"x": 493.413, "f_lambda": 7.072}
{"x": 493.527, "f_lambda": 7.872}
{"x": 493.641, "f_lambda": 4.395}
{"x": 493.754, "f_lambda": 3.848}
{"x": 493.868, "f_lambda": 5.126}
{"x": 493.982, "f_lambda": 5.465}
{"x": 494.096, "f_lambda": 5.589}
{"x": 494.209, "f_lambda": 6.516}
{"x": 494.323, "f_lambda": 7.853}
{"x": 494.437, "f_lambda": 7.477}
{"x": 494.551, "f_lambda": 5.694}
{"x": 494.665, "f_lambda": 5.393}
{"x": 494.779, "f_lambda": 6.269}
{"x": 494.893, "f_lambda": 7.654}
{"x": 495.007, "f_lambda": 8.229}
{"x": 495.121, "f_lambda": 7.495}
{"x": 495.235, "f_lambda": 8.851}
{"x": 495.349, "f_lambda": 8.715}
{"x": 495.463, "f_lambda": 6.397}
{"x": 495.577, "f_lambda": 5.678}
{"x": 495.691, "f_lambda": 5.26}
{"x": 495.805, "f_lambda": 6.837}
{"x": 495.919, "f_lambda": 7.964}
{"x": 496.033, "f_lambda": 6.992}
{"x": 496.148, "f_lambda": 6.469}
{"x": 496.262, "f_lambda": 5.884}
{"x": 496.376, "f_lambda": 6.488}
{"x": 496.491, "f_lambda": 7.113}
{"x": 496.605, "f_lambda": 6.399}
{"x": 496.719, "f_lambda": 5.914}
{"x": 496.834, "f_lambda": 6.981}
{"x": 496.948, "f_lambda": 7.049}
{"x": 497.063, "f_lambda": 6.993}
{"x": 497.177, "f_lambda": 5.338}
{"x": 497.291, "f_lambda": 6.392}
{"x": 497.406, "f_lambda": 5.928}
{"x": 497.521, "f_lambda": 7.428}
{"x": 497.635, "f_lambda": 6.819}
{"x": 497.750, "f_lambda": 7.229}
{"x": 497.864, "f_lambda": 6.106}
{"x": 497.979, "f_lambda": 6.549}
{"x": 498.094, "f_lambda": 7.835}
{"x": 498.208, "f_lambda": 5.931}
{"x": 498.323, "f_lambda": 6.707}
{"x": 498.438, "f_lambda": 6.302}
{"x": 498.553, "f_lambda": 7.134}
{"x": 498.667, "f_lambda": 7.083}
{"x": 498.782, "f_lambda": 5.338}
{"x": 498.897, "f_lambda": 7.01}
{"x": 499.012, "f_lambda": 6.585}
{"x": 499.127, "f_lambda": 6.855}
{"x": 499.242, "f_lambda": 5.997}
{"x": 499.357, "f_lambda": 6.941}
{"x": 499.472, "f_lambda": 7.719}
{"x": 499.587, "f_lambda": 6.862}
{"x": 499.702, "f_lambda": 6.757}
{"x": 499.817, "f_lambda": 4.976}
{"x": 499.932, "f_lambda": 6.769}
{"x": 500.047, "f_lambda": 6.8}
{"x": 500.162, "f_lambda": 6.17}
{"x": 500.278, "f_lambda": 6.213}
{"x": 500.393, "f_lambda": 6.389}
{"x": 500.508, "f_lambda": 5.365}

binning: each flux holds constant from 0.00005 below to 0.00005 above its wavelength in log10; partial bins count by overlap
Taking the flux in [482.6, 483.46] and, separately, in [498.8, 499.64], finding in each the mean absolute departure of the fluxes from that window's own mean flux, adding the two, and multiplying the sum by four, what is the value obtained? 4.5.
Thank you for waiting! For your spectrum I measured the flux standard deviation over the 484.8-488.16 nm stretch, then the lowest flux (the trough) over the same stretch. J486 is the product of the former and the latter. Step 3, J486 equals 3.7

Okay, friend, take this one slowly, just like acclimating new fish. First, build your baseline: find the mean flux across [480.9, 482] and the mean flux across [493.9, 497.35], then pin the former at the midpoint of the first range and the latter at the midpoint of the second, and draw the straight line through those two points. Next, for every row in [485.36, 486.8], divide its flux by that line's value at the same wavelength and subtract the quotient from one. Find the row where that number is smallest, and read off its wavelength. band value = 486.756 nm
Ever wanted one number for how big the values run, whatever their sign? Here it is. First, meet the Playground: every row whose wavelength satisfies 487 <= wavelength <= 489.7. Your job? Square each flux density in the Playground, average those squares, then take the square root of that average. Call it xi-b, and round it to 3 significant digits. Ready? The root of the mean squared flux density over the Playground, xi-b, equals 6.37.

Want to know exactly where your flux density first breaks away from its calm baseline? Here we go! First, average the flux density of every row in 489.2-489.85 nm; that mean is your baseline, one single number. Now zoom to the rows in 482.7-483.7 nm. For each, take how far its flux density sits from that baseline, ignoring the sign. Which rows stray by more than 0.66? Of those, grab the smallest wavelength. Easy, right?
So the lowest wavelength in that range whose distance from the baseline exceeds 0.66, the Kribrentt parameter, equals 482.849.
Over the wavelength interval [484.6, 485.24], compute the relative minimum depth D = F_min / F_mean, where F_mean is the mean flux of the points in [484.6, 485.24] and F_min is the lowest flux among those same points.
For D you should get 0.86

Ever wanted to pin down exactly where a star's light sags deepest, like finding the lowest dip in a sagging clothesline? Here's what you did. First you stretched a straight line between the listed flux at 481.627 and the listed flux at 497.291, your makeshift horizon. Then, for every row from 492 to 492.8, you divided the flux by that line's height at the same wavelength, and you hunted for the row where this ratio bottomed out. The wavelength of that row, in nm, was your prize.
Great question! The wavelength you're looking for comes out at 492.392 nm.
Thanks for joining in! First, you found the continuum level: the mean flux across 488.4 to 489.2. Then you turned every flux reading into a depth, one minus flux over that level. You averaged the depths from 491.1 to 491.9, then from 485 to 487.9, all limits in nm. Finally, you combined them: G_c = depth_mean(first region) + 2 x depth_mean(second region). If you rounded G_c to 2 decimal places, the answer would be 0.07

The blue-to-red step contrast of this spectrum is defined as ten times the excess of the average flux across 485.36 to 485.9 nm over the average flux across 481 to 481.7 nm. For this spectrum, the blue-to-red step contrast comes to -10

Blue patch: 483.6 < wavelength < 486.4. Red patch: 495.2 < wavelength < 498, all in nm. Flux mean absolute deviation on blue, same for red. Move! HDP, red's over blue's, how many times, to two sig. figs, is 1.1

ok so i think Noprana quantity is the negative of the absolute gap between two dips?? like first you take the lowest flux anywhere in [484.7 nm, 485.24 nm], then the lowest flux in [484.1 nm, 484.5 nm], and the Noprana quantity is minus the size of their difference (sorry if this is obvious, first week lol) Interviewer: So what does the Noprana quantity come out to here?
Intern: -0.10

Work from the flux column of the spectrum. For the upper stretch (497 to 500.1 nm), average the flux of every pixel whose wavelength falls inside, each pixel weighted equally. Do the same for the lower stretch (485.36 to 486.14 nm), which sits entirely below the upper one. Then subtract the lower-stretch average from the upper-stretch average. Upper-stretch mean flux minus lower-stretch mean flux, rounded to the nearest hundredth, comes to 0.71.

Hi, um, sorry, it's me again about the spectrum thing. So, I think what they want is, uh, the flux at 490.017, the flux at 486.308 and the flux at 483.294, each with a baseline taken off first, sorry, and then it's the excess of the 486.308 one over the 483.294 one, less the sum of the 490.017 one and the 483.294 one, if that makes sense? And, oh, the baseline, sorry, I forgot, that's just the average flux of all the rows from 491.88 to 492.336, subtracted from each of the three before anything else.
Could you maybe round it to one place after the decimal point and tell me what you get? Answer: -5.1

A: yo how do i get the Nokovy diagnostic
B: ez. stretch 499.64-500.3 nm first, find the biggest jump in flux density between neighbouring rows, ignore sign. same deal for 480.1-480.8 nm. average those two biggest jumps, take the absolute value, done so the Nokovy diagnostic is 1.3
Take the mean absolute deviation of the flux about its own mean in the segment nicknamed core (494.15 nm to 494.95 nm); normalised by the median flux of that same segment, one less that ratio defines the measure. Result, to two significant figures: 0.87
